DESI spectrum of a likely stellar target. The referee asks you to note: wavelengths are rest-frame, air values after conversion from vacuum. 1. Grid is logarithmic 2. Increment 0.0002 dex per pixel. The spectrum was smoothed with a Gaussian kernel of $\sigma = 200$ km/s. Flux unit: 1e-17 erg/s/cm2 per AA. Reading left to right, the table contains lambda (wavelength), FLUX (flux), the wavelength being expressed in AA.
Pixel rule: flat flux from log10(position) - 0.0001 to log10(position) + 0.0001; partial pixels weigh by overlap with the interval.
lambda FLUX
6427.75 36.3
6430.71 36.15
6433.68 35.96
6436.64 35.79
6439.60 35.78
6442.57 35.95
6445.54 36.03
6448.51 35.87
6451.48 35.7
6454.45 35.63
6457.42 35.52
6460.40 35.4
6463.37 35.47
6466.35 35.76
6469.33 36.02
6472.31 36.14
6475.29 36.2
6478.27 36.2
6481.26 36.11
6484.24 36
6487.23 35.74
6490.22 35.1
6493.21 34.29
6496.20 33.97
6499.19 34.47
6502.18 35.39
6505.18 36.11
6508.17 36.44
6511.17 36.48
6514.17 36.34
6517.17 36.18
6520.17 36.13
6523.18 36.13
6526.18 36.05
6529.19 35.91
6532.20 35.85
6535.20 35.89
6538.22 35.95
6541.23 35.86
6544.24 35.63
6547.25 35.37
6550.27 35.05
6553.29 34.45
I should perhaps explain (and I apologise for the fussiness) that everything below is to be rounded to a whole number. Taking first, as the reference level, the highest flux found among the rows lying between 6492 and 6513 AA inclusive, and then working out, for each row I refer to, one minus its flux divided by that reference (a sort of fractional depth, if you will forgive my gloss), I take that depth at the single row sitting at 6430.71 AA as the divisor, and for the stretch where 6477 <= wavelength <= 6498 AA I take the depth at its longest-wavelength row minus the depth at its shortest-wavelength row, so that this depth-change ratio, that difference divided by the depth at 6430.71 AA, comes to 7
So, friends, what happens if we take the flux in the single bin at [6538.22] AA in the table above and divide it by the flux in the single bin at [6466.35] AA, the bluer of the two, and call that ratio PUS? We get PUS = 1.01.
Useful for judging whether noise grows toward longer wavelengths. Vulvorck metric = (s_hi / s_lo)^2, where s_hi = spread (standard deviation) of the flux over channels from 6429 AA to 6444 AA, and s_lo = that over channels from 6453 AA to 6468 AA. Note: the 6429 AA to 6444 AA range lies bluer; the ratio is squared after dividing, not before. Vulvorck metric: 1.1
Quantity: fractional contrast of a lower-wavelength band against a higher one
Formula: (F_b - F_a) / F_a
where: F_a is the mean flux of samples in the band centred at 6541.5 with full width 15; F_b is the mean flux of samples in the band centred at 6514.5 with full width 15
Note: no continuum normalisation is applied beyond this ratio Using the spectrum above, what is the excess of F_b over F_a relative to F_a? 0.0161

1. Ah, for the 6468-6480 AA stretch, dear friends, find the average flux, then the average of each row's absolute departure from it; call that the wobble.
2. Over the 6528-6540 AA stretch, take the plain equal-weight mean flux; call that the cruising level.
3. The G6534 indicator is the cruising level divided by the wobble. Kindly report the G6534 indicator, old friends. 598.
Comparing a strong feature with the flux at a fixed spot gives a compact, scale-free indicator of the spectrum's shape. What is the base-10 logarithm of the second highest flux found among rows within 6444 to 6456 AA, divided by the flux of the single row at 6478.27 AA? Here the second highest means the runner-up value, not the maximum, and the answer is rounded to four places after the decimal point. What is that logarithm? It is -0.0040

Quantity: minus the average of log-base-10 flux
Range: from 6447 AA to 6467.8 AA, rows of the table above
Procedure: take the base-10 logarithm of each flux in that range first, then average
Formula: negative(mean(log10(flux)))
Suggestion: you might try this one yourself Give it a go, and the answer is -1.55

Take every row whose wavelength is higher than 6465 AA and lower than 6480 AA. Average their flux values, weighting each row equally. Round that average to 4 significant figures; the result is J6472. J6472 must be 36.06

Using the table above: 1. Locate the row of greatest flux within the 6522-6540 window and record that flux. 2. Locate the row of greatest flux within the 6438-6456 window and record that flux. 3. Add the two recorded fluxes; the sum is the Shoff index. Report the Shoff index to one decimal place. 72.2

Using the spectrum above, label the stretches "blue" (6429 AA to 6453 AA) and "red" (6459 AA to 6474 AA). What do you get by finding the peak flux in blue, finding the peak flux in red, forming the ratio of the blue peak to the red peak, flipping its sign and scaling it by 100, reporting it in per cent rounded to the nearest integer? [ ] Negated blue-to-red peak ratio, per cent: -100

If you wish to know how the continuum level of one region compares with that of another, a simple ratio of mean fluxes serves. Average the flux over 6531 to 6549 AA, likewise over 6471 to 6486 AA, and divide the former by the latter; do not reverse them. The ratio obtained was 0.990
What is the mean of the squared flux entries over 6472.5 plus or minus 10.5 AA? 1295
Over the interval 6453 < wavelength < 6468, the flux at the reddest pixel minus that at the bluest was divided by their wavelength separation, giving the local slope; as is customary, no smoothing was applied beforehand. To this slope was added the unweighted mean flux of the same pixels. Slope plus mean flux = 35.6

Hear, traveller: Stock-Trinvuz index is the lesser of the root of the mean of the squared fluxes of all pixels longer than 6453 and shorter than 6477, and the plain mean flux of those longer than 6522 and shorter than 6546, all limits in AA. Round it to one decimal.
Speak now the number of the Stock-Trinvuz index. 35.8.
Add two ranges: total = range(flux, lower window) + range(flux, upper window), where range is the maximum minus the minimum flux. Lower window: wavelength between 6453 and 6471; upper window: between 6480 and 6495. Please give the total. 2.4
